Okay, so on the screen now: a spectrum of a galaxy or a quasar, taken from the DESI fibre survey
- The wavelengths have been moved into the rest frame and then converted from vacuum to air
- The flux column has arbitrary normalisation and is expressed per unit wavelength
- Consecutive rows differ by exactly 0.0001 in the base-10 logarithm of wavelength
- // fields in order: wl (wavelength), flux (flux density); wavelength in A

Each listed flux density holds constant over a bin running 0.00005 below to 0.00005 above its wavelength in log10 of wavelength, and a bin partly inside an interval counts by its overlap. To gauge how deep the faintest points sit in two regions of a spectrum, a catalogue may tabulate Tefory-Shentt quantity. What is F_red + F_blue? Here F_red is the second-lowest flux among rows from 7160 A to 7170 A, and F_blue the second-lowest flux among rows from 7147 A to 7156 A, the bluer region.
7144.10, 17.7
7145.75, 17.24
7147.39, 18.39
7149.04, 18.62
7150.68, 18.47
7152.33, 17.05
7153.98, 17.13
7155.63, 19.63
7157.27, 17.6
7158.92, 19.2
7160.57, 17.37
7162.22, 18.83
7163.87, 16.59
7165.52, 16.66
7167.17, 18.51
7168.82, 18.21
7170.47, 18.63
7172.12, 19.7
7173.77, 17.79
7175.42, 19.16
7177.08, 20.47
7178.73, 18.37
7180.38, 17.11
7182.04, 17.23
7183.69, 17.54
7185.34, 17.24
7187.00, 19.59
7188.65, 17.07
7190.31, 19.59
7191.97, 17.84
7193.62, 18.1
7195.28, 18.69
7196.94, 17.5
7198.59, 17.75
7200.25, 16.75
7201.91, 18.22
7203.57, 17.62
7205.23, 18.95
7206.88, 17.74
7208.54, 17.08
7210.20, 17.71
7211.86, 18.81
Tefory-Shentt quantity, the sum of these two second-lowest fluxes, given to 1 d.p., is 33.8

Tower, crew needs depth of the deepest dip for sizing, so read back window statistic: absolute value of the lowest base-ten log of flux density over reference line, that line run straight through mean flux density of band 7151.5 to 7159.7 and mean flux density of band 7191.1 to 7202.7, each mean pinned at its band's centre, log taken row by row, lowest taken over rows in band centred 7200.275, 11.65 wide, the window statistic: 0.027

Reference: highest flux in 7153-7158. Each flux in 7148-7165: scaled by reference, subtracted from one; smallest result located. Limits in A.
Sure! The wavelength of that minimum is 7155.63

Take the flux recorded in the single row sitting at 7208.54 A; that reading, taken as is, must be 17.08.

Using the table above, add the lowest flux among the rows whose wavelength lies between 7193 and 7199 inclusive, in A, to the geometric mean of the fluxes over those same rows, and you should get 35.5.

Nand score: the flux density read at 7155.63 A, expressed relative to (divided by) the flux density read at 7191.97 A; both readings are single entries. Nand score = 1.10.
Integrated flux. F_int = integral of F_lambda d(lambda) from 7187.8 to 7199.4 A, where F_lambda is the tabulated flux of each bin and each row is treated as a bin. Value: 210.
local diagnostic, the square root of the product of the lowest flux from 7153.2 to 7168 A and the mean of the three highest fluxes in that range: 17.9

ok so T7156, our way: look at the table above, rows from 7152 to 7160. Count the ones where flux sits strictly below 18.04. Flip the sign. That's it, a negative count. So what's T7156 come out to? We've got -3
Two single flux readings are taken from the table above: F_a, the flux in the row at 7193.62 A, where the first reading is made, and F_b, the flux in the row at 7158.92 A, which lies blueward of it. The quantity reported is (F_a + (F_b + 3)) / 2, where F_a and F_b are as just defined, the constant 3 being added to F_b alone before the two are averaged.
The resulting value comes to 20.15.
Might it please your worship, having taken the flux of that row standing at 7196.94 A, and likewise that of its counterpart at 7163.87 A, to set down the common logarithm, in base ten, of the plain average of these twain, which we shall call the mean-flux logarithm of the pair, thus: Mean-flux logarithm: 1.232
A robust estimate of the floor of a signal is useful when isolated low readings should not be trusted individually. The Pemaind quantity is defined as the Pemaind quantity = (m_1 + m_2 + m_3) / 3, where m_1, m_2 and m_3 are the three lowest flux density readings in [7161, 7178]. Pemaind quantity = 17.0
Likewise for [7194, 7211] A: 17.1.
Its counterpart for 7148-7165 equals 16.9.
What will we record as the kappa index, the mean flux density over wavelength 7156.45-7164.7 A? 17.9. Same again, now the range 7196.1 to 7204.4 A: 17.6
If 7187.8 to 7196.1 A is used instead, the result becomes 18.3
